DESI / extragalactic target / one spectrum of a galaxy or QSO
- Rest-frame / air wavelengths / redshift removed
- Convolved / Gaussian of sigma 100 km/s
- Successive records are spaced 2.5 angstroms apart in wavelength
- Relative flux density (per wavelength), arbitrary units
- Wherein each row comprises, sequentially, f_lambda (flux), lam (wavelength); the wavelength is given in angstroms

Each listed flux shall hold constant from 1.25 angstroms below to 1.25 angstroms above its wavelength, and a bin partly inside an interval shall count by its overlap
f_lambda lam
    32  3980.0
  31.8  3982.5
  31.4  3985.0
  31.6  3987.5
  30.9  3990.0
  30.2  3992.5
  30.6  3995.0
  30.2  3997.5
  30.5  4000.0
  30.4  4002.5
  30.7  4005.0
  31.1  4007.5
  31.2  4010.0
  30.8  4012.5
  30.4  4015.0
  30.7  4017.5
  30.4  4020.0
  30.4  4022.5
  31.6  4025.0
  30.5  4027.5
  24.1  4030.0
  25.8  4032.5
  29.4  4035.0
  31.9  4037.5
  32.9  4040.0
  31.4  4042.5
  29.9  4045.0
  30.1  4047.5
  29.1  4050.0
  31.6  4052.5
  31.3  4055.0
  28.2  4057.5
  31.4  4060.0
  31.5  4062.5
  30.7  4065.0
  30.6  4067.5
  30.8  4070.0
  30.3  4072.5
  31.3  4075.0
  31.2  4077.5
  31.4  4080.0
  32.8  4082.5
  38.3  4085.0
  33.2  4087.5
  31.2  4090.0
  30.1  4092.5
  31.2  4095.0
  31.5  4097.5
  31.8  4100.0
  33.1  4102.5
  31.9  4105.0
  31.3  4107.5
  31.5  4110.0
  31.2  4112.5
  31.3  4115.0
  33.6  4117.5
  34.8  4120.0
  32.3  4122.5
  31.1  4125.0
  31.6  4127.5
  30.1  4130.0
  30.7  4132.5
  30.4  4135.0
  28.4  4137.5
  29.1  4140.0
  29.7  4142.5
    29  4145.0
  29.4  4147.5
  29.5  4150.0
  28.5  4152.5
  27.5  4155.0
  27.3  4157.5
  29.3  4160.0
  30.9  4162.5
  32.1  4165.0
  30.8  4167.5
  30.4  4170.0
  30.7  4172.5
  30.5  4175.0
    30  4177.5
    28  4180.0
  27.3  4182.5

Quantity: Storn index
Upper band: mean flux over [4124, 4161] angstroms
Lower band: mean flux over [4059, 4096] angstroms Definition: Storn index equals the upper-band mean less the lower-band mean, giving -2.3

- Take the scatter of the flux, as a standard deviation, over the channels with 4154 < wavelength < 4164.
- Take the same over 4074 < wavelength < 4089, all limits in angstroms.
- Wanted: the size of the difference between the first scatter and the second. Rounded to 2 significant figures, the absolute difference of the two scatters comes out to 1.0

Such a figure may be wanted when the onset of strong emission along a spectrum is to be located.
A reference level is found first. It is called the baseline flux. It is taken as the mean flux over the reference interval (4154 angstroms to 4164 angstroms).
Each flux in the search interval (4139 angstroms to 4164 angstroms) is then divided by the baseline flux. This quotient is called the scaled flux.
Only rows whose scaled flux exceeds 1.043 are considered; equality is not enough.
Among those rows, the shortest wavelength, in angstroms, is 4162.5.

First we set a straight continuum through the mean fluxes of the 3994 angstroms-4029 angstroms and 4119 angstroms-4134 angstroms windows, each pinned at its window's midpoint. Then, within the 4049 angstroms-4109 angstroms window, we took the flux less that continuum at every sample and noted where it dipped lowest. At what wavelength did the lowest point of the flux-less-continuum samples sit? 4057.5 angstroms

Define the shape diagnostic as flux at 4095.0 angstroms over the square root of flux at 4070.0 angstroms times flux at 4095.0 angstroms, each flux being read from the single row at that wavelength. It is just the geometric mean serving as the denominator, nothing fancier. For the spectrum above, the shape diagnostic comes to 1.01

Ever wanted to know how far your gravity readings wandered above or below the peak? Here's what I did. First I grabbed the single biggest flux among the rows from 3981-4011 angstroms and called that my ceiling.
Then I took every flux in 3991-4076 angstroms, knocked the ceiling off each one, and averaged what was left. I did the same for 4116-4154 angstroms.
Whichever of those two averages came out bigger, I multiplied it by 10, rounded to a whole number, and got -13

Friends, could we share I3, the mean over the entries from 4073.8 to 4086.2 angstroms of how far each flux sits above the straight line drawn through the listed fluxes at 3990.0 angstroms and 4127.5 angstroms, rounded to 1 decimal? 1.6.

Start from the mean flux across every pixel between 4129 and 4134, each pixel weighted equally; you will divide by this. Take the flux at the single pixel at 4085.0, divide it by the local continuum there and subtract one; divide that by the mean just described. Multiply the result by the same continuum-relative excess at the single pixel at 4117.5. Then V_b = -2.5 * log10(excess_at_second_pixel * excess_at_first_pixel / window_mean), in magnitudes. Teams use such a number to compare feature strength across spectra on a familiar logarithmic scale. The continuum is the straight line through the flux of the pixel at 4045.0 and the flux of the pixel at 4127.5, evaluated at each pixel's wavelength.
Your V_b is 8.1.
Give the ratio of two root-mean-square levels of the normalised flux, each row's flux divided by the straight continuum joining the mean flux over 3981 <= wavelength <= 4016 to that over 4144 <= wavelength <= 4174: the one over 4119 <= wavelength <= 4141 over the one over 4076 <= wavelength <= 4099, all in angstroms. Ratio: 0.97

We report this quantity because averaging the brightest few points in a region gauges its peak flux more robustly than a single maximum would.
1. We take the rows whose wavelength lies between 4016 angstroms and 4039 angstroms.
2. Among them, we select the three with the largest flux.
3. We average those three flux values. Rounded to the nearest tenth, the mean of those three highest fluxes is 31.4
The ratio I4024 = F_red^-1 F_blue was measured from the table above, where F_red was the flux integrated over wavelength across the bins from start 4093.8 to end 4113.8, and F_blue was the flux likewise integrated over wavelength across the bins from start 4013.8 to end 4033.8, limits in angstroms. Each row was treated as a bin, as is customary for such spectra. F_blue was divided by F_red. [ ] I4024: 0.92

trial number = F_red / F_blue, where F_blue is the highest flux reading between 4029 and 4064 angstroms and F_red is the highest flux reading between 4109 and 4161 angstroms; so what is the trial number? 1.06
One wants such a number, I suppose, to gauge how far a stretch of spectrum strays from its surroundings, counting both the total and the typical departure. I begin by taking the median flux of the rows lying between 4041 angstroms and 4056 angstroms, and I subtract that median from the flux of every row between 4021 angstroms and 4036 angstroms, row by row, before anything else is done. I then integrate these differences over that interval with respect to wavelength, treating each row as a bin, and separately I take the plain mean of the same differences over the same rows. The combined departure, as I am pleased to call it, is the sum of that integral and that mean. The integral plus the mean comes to -33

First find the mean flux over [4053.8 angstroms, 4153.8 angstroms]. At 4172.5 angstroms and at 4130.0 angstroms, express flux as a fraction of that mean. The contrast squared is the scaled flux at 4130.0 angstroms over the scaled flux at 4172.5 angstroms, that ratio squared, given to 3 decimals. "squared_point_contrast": 0.961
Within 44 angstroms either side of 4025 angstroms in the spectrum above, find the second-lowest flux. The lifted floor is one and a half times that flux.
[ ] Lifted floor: 38.7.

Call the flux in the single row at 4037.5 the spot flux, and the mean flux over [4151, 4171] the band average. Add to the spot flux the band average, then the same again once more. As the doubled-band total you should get 91.1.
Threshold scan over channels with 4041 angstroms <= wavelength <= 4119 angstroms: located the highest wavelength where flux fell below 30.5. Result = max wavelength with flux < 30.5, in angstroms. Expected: 4092.5 angstroms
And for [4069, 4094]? 4092.5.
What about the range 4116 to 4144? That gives 4142.5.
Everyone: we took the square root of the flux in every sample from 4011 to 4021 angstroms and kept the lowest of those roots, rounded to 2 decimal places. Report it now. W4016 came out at 5.51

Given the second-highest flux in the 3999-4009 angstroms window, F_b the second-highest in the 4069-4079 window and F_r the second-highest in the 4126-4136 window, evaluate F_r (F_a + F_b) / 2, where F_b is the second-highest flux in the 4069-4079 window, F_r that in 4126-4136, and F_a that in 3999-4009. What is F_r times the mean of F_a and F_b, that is 950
